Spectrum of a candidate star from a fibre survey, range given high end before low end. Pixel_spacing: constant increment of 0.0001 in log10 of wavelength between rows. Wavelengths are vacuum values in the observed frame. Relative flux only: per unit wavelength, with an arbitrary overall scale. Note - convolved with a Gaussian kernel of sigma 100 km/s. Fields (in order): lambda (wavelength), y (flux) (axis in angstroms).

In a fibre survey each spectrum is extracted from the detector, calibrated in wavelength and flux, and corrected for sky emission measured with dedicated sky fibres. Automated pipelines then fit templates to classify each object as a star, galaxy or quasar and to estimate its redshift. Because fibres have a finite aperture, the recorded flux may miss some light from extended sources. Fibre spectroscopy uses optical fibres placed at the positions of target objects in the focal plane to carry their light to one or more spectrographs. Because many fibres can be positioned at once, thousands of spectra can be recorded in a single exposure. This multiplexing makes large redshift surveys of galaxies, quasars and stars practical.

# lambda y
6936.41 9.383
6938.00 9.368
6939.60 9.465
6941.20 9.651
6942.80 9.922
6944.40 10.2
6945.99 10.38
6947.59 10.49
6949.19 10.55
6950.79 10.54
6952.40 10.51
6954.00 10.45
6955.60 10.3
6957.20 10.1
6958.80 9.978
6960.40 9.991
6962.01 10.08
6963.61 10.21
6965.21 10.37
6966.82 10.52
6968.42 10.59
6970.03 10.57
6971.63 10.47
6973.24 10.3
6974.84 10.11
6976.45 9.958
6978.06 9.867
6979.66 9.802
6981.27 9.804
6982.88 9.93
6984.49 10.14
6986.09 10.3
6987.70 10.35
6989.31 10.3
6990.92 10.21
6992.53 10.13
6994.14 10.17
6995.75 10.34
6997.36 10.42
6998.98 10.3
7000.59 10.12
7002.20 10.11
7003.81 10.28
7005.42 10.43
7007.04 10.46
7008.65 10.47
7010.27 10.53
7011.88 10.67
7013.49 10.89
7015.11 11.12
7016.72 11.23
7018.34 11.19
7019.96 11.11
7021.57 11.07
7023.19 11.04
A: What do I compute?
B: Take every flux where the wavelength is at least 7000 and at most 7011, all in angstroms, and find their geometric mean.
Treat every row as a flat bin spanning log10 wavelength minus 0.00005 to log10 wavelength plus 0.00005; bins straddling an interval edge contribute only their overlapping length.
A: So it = 10.3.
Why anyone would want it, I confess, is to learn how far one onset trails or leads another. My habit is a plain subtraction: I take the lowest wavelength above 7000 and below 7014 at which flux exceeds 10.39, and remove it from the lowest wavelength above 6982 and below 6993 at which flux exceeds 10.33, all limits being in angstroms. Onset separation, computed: -17.7 angstroms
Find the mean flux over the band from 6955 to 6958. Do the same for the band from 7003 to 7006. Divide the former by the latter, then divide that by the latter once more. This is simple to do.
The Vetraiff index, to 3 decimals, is 0.095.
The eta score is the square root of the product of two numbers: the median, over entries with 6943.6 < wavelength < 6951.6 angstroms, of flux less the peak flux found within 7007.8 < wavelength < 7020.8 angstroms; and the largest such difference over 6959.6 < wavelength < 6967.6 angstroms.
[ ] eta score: 0.72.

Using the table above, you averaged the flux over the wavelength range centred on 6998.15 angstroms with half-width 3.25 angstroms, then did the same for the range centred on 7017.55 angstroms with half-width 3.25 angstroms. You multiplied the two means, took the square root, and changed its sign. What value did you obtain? -10.7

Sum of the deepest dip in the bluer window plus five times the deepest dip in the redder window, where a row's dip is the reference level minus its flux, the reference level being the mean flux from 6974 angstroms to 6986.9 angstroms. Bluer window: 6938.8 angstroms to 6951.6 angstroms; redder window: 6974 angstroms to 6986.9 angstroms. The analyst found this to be 1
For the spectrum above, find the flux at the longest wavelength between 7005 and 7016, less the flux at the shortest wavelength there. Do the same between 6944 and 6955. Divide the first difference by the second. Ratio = 2.8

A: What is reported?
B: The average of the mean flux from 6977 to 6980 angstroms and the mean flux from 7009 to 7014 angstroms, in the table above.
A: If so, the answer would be 10.3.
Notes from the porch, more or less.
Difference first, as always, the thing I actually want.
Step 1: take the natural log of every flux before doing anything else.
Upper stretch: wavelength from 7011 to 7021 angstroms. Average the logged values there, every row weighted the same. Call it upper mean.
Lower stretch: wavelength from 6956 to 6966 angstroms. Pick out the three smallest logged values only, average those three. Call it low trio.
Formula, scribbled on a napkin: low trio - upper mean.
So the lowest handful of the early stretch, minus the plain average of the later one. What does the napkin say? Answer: -0.10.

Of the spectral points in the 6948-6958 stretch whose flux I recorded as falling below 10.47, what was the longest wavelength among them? 6957.20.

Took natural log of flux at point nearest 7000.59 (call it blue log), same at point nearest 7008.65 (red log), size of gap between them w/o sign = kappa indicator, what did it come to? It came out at 0.034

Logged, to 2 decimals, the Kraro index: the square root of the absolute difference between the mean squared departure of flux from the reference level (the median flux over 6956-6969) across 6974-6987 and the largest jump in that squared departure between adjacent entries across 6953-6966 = 0.10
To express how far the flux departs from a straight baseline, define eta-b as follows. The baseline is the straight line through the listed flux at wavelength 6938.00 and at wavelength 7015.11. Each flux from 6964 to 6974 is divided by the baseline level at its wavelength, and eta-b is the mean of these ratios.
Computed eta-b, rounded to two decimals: 1.04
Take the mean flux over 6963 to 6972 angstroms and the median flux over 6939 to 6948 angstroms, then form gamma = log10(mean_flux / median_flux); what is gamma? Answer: 0.017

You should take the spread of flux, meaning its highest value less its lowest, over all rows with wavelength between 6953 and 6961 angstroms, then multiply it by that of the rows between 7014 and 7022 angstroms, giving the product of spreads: 0.08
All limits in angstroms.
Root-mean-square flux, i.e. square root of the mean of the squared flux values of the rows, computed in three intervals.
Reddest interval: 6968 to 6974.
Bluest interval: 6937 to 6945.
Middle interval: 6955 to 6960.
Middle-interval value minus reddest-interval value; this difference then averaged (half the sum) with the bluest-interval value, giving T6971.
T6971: 4.68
